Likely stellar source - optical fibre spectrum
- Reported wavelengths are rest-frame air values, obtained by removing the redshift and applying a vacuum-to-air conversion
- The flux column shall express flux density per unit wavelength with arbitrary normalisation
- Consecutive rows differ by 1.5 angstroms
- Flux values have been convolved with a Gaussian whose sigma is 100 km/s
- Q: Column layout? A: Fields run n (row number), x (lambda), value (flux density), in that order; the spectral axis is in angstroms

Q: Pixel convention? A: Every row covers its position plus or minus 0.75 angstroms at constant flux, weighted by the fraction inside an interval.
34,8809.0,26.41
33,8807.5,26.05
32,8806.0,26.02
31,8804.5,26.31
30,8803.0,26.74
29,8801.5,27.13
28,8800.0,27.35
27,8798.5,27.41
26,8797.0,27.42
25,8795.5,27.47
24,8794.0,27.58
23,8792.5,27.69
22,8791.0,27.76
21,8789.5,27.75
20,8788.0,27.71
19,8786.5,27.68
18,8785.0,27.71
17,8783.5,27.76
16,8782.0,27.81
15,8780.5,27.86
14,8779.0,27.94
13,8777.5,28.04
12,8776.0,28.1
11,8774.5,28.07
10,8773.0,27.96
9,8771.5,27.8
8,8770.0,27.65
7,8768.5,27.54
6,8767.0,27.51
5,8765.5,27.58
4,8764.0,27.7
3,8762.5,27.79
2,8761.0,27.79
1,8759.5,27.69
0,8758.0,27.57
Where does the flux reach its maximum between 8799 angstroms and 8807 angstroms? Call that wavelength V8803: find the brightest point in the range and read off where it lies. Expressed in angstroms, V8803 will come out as 8800.0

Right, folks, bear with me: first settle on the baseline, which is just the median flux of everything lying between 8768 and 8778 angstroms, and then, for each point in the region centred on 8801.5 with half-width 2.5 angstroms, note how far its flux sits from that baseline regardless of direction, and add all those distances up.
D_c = 2.7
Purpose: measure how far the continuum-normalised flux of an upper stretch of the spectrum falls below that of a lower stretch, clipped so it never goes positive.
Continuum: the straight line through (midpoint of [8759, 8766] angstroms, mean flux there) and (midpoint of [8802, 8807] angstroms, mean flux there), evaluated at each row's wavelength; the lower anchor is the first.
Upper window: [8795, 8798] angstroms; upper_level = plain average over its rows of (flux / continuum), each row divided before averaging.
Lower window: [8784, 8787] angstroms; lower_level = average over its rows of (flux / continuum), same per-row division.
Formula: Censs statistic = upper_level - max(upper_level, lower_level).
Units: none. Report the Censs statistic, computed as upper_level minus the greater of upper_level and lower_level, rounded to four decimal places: 0.0000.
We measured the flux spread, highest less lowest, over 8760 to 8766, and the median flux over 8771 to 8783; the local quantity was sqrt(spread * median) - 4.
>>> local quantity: -1.6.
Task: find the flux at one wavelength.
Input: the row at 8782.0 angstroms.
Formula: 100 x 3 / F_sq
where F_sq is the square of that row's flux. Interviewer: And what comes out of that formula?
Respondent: 0.388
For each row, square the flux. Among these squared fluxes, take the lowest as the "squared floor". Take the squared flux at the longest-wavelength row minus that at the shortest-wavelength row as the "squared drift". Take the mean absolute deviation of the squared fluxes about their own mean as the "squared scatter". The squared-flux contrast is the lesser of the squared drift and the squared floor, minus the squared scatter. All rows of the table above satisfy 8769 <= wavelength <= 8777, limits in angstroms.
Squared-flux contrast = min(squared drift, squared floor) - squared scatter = 17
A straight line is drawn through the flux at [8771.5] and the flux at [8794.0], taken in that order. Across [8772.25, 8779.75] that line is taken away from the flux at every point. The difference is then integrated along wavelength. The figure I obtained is 2.0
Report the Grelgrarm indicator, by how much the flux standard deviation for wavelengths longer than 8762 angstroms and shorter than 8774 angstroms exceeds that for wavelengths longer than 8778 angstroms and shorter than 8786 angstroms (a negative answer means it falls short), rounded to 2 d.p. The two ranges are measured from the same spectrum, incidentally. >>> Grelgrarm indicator 0.06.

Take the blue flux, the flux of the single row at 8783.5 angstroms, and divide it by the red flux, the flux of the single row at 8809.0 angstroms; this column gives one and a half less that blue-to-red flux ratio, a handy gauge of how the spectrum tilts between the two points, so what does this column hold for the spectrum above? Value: 0.45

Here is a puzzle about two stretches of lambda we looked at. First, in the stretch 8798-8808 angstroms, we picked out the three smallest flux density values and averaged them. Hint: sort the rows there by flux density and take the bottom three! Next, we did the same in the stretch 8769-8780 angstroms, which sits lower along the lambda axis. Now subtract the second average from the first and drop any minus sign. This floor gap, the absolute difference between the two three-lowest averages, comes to 1.7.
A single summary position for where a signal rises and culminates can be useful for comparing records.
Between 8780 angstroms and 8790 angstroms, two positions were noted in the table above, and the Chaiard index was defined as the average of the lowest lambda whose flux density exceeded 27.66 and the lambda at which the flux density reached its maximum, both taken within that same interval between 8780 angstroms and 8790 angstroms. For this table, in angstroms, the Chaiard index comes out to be 8780.5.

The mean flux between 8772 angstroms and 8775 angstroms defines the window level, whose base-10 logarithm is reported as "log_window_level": 1.447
